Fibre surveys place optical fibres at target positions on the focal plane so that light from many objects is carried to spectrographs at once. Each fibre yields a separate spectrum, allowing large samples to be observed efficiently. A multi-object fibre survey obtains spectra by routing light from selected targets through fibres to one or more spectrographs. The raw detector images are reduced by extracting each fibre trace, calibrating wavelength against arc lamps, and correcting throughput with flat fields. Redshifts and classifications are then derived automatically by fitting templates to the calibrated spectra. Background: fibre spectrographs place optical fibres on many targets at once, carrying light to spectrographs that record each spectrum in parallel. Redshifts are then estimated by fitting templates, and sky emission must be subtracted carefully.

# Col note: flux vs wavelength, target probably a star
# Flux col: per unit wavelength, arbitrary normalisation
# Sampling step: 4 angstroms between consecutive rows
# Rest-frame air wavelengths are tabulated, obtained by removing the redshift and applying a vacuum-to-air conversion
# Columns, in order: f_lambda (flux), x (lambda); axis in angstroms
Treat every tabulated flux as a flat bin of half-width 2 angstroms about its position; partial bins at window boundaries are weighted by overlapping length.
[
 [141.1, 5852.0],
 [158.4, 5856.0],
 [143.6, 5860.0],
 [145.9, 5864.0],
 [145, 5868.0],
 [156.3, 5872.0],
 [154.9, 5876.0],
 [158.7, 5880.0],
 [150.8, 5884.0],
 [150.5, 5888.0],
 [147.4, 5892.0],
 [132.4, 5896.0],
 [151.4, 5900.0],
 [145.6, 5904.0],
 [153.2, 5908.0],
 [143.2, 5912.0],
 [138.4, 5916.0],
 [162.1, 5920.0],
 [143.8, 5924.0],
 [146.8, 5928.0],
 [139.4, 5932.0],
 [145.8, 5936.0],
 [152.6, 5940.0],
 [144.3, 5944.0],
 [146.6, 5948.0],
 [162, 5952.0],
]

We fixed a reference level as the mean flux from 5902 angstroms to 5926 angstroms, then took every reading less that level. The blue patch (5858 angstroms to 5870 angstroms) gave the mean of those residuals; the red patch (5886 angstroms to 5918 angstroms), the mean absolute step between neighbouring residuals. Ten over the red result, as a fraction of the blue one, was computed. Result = -0.4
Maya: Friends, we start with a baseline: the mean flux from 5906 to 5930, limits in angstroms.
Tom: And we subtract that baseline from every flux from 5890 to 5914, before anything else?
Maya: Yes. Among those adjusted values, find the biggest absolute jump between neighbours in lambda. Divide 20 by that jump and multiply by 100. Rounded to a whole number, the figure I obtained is 105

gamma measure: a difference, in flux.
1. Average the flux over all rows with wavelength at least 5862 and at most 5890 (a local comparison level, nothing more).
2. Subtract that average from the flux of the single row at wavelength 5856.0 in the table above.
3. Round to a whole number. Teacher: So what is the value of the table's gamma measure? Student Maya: 7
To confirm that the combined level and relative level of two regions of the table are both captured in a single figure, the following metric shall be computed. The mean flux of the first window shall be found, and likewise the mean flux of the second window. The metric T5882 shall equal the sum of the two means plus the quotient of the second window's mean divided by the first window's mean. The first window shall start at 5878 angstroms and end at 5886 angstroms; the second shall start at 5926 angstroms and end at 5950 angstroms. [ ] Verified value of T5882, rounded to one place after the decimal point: 301.6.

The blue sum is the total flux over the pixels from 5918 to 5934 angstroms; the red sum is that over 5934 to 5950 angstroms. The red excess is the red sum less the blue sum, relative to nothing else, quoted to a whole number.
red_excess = -3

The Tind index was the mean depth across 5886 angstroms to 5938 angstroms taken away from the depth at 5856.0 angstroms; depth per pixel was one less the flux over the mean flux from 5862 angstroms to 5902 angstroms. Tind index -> -0.082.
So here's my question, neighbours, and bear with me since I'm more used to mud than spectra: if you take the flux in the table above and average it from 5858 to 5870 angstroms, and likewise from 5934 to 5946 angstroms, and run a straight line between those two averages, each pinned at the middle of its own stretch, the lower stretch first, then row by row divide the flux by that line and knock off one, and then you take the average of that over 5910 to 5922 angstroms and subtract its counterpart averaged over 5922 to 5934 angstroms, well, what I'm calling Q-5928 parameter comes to 0.03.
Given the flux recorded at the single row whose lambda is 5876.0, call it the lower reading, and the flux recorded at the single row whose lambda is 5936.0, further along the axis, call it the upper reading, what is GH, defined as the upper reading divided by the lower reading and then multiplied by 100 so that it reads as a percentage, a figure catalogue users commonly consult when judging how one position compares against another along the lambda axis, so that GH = 94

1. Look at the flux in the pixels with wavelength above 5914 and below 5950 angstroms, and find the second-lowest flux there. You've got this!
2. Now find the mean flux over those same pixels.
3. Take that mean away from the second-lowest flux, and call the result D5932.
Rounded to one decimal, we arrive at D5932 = -7.2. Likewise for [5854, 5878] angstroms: -5.7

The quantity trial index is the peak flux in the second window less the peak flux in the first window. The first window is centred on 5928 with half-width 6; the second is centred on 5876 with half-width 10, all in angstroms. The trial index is 12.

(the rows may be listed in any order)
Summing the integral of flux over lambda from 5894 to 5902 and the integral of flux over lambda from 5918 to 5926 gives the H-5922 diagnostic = 2359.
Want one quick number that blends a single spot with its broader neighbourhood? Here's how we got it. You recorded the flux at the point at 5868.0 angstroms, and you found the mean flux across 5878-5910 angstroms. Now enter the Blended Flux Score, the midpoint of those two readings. 147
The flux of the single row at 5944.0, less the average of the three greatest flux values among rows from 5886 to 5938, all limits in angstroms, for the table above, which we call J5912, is -11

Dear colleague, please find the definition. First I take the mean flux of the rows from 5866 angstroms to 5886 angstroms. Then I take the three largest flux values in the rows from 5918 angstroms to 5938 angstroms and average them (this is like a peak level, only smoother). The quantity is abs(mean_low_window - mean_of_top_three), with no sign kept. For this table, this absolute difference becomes 1.6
